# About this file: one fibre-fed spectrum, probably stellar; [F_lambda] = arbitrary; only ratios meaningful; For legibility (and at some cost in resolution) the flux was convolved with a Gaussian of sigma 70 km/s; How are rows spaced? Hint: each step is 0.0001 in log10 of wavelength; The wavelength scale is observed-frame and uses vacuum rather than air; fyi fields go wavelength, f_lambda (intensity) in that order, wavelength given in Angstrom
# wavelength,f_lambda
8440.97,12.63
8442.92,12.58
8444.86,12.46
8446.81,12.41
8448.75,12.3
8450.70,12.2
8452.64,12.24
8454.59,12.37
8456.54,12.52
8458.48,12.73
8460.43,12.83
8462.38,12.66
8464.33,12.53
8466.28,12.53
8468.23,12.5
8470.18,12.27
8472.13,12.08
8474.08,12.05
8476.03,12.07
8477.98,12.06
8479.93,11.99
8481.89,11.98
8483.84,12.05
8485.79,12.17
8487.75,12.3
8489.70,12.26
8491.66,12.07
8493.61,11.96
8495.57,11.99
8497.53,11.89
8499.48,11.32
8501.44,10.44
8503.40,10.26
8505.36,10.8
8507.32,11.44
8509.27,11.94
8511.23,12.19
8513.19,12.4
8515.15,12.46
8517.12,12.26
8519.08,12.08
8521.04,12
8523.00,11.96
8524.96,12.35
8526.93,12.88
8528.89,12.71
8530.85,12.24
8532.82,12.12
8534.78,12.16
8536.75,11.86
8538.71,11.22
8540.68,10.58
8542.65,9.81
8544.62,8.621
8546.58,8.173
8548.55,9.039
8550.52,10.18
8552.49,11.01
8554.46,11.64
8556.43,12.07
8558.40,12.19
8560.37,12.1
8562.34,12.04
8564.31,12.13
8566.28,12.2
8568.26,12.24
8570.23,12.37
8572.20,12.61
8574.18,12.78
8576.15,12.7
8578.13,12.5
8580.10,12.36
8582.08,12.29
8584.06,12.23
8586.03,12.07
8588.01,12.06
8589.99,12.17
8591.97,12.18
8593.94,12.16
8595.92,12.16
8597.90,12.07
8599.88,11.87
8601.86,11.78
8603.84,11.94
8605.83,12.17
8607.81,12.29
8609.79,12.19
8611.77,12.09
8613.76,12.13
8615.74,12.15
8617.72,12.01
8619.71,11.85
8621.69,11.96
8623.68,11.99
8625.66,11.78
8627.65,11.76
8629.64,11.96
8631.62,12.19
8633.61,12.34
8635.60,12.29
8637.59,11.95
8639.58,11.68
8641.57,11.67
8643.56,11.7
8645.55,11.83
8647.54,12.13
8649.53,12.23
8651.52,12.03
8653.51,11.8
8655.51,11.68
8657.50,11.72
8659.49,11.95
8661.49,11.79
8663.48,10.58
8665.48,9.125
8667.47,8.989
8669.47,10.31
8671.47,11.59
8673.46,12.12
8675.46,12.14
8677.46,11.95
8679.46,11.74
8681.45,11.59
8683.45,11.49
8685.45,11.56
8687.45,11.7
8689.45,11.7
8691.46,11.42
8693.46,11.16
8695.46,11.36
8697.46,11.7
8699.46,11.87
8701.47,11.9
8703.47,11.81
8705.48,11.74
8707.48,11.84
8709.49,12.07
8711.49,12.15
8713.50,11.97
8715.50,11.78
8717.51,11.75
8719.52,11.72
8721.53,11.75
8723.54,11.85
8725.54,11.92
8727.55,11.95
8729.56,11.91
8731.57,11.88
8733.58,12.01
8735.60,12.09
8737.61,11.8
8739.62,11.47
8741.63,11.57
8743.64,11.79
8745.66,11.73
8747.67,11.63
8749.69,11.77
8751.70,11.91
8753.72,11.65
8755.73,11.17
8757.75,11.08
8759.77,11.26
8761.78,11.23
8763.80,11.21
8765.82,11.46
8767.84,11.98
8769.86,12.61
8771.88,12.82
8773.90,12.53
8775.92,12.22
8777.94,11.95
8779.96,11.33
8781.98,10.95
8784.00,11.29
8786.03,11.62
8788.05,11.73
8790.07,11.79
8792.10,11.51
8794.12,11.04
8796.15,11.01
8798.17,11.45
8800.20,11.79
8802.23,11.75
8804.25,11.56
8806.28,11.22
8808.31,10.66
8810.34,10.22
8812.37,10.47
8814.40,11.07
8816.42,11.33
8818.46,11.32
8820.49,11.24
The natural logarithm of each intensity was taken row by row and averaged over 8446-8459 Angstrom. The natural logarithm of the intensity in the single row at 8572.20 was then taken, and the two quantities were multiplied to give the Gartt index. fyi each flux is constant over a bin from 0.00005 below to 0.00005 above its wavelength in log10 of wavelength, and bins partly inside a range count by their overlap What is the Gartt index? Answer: 6.38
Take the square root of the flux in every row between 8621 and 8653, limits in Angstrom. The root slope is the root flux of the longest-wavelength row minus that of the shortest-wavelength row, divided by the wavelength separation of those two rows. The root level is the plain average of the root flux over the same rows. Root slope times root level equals 0.0012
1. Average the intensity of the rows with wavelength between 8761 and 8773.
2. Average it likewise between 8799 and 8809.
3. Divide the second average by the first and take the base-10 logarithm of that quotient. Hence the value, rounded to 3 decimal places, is -0.018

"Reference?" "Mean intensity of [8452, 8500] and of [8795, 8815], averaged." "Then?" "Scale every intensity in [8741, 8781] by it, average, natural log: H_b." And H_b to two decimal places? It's 0.01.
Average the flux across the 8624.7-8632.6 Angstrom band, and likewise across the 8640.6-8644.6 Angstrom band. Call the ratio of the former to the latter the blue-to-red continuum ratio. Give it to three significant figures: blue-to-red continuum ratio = 1.02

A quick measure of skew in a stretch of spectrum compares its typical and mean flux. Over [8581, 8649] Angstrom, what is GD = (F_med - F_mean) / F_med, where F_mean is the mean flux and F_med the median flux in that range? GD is 0.003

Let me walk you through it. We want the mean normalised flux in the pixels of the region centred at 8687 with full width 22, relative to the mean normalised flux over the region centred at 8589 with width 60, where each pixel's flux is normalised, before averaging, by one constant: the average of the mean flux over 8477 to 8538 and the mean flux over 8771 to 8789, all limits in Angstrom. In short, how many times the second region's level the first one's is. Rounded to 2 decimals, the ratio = 0.95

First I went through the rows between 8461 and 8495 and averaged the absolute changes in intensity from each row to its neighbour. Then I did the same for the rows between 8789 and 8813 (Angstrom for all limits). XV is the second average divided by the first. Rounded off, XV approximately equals 3.6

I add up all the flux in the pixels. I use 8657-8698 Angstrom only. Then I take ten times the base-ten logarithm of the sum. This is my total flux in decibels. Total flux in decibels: 23.76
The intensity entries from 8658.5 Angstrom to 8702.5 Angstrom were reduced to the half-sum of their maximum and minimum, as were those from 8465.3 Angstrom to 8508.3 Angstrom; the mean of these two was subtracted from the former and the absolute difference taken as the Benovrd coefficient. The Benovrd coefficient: 0.42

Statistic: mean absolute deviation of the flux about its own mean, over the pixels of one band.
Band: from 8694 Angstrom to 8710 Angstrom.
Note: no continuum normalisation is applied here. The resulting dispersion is 0.14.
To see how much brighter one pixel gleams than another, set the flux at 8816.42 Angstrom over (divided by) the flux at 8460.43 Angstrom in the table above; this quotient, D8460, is 0.88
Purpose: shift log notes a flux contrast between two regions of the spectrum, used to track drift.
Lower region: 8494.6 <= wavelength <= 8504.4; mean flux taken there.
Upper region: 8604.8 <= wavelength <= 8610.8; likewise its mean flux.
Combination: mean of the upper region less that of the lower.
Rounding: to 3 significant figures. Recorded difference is 1.04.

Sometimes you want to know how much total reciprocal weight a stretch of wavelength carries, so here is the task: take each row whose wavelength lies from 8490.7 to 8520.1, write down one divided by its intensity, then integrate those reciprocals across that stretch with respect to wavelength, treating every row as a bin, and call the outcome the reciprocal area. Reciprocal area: 2.52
